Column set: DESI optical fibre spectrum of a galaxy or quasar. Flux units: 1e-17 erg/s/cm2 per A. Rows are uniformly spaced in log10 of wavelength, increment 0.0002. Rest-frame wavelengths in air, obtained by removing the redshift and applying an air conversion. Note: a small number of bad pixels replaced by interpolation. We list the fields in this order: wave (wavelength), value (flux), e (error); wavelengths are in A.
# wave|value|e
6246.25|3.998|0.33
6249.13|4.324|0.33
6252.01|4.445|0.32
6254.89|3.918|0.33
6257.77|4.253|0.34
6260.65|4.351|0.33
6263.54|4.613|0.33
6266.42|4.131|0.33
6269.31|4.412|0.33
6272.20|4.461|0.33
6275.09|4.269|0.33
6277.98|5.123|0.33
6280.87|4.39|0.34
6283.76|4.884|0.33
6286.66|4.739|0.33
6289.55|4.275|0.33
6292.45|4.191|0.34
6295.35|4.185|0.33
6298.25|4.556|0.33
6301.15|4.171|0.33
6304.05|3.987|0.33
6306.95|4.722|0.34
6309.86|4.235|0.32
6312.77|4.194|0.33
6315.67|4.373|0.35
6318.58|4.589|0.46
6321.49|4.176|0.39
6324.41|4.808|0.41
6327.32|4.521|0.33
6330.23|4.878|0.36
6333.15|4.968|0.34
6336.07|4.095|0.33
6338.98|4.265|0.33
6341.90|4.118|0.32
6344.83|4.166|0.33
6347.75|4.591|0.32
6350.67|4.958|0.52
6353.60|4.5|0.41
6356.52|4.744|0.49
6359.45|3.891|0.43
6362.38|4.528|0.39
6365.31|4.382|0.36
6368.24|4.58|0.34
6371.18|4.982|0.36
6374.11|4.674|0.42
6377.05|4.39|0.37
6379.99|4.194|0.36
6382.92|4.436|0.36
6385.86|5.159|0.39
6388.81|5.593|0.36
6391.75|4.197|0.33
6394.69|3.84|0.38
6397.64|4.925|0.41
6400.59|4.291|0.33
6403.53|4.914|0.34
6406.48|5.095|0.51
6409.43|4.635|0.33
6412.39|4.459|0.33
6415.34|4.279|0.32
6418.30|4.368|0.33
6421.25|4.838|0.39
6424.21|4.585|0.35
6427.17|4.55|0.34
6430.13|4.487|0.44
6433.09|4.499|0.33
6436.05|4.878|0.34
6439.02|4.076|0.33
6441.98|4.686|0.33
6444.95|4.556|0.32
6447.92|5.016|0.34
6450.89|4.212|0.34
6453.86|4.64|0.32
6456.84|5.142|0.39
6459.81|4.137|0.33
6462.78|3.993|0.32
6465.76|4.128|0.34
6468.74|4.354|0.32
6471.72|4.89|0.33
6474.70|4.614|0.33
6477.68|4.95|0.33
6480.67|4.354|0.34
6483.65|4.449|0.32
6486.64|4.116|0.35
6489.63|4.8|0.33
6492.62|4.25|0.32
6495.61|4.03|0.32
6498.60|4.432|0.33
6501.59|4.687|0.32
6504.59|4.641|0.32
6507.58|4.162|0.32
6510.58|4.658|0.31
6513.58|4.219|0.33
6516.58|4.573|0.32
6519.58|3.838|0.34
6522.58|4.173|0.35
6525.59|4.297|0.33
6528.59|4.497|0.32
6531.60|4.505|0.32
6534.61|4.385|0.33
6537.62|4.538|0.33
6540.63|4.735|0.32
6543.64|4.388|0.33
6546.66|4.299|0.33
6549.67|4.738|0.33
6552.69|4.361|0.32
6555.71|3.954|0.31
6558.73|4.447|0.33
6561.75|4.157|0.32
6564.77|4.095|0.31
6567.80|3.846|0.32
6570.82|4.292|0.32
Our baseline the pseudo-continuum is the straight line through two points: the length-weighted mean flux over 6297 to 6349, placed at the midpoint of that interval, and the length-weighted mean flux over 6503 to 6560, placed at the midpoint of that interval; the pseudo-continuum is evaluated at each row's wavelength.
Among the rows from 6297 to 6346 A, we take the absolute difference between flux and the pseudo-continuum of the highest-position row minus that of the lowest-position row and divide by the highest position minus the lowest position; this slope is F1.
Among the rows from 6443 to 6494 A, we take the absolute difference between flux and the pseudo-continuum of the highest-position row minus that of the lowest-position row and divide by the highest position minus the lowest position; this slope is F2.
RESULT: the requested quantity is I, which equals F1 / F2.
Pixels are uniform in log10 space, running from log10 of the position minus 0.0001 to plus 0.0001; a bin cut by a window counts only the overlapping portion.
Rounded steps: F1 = 0.0021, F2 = -0.0003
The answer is -7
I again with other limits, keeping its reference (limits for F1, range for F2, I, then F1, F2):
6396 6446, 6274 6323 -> -4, -0.0077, 0.0019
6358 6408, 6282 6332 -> -128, 0.0038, 0.0000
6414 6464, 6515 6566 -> 3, 0.0059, 0.0023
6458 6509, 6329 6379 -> 0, -0.0006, -0.0097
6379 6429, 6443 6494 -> 5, -0.0013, -0.0003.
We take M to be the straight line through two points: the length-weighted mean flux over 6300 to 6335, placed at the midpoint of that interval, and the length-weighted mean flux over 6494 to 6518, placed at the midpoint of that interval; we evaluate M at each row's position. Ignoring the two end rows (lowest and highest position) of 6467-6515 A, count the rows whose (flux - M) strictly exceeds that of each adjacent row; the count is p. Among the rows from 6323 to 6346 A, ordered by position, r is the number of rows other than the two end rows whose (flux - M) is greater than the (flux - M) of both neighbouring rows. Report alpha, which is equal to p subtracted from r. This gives -4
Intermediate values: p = 6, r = 2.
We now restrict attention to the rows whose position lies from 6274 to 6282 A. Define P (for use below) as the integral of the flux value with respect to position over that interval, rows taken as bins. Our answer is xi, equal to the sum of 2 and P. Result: 38.9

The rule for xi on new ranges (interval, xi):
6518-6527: 38.9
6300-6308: 36.2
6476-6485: 43.3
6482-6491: 42.0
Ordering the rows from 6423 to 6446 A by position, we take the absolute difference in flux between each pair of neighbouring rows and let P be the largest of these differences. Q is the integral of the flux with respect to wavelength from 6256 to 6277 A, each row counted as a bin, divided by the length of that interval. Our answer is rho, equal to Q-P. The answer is 3.56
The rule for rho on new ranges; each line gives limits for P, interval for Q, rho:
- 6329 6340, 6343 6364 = 3.60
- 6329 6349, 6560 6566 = 3.27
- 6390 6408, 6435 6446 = 3.45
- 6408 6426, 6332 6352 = 3.97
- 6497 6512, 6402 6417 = 4.17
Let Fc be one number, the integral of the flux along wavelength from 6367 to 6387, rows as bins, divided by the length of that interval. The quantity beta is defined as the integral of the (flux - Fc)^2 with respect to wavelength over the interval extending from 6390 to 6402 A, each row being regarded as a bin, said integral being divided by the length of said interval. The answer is 0.266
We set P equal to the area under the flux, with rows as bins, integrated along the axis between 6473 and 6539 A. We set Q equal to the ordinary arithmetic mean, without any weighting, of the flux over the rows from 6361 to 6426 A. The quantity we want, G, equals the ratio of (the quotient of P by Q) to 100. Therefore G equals 0.633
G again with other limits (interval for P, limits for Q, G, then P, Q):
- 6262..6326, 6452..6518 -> 0.635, 283.6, 4.46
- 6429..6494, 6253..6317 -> 0.669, 293.2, 4.38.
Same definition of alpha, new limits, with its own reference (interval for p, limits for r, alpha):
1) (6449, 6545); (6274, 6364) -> 0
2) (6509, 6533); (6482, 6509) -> 1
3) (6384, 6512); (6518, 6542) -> -12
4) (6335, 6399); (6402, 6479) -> 1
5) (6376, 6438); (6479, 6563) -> 5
